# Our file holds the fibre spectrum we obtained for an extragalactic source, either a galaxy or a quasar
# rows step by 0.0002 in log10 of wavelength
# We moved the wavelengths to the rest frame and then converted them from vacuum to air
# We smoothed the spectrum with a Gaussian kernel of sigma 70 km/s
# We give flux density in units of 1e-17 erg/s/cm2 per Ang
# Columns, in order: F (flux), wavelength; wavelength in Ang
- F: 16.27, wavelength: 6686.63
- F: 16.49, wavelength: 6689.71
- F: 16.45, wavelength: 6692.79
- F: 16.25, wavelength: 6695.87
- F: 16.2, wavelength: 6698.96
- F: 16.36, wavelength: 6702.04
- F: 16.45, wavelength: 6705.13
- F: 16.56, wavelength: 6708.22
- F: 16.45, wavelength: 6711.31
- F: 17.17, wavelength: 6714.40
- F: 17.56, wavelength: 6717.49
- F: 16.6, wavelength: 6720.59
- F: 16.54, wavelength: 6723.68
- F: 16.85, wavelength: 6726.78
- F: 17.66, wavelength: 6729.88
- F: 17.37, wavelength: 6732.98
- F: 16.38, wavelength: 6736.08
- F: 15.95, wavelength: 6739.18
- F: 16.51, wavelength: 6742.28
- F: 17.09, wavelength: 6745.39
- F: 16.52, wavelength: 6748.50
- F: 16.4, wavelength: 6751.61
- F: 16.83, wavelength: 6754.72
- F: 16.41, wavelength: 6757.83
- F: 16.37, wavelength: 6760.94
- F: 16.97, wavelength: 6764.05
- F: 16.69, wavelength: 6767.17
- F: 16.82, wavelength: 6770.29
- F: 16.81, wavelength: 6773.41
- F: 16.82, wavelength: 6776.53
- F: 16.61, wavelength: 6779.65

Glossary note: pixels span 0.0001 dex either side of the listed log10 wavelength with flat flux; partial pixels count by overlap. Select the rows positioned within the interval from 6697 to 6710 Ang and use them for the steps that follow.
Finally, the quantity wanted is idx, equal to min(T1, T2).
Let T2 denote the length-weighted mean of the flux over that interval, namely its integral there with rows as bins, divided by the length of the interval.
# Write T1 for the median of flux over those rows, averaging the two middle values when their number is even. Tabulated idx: 16.4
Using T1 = 16.4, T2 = 16.4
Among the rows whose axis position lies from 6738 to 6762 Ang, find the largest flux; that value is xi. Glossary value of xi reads 17.09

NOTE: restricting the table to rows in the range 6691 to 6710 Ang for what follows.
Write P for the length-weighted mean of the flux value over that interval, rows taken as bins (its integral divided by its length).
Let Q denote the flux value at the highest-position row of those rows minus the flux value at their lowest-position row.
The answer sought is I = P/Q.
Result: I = 149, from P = 16.4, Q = 0.11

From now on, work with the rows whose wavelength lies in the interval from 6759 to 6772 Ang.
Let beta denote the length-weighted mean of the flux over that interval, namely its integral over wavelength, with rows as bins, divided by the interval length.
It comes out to 16.7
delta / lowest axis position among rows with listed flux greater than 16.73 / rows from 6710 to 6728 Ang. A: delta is 6714.40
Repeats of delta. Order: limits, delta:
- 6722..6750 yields 6726.78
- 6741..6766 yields 6745.39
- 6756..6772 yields 6764.05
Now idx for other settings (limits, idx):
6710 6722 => 16.9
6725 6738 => 17.0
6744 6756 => 16.7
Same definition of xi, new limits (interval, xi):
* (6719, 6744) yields 17.66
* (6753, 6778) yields 16.97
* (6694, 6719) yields 17.56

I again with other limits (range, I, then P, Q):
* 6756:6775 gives 42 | 16.7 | 0.40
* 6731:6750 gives -20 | 16.7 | -0.85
